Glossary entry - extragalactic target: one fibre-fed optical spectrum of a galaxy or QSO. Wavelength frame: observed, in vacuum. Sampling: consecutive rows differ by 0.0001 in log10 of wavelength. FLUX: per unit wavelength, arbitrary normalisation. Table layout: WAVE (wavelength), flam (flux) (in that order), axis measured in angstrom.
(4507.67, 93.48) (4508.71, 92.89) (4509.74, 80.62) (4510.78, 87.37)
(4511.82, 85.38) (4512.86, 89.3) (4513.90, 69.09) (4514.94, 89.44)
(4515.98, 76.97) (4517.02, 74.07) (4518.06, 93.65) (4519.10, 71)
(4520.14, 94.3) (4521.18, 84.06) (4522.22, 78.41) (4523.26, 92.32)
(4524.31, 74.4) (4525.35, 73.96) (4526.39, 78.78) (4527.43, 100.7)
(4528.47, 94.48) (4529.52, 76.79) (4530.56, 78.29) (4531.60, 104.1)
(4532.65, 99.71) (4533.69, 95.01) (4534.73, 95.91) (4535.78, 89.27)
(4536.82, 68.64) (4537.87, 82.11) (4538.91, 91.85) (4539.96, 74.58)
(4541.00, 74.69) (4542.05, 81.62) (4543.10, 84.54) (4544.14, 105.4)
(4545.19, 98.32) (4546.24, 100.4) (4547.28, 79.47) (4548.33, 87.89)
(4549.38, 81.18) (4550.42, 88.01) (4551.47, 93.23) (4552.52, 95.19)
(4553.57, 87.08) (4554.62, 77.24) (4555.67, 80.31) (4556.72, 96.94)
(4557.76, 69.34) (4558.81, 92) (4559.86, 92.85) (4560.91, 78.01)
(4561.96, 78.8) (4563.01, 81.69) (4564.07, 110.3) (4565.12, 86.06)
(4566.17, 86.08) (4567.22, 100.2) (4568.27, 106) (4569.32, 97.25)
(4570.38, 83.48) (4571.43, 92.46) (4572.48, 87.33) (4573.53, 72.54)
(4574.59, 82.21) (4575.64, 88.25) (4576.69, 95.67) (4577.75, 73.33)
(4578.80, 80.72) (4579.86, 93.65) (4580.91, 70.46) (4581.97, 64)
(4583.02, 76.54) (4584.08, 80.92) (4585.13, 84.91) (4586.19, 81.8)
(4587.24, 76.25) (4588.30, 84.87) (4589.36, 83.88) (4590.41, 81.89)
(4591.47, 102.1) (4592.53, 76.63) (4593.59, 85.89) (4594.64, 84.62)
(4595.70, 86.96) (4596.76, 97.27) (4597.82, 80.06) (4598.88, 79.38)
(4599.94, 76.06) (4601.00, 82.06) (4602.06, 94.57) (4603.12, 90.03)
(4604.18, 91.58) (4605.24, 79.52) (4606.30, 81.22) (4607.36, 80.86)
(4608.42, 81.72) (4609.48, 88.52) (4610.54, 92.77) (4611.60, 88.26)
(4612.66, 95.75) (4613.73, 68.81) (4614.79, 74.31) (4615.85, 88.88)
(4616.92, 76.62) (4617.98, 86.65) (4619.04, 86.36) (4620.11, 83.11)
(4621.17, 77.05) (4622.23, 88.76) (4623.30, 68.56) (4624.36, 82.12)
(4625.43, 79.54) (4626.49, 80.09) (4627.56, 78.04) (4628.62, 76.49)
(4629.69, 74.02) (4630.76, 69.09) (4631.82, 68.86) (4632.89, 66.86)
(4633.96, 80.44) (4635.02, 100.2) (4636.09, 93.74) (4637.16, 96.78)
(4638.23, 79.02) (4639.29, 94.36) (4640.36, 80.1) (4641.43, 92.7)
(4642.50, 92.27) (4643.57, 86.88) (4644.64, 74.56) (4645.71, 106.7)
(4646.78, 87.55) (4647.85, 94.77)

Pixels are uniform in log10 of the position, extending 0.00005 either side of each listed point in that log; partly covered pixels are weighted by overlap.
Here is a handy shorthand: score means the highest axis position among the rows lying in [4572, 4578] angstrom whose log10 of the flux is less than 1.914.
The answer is 4577.75 angstrom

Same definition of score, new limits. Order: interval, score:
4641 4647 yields 4644.64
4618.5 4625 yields 4623.30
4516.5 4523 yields 4522.22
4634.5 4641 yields 4640.36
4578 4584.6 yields 4584.08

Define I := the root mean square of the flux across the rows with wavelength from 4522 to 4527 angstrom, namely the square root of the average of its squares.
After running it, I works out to 80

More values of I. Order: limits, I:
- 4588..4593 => 86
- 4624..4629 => 79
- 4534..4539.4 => 86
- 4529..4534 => 91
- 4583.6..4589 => 82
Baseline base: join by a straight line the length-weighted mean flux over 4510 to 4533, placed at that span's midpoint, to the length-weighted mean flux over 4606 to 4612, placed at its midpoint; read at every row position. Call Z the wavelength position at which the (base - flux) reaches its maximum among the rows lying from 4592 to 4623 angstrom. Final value 4613.73 angstrom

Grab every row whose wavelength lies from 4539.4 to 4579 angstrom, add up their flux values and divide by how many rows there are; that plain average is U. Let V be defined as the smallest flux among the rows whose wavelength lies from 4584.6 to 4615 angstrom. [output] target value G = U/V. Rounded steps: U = 87.4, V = 68.81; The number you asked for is 1.27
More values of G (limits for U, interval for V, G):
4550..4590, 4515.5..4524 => 1.20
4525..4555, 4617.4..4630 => 1.28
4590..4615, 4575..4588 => 1.33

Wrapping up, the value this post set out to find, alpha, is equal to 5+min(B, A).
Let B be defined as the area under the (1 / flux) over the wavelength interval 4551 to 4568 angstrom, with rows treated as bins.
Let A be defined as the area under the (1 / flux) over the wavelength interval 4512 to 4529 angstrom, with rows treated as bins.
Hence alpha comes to 5.20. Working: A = 0.206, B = 0.196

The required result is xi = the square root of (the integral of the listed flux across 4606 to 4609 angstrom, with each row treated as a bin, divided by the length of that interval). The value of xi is 9.03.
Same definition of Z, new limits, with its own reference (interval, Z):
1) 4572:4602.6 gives 4581.97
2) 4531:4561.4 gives 4536.82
